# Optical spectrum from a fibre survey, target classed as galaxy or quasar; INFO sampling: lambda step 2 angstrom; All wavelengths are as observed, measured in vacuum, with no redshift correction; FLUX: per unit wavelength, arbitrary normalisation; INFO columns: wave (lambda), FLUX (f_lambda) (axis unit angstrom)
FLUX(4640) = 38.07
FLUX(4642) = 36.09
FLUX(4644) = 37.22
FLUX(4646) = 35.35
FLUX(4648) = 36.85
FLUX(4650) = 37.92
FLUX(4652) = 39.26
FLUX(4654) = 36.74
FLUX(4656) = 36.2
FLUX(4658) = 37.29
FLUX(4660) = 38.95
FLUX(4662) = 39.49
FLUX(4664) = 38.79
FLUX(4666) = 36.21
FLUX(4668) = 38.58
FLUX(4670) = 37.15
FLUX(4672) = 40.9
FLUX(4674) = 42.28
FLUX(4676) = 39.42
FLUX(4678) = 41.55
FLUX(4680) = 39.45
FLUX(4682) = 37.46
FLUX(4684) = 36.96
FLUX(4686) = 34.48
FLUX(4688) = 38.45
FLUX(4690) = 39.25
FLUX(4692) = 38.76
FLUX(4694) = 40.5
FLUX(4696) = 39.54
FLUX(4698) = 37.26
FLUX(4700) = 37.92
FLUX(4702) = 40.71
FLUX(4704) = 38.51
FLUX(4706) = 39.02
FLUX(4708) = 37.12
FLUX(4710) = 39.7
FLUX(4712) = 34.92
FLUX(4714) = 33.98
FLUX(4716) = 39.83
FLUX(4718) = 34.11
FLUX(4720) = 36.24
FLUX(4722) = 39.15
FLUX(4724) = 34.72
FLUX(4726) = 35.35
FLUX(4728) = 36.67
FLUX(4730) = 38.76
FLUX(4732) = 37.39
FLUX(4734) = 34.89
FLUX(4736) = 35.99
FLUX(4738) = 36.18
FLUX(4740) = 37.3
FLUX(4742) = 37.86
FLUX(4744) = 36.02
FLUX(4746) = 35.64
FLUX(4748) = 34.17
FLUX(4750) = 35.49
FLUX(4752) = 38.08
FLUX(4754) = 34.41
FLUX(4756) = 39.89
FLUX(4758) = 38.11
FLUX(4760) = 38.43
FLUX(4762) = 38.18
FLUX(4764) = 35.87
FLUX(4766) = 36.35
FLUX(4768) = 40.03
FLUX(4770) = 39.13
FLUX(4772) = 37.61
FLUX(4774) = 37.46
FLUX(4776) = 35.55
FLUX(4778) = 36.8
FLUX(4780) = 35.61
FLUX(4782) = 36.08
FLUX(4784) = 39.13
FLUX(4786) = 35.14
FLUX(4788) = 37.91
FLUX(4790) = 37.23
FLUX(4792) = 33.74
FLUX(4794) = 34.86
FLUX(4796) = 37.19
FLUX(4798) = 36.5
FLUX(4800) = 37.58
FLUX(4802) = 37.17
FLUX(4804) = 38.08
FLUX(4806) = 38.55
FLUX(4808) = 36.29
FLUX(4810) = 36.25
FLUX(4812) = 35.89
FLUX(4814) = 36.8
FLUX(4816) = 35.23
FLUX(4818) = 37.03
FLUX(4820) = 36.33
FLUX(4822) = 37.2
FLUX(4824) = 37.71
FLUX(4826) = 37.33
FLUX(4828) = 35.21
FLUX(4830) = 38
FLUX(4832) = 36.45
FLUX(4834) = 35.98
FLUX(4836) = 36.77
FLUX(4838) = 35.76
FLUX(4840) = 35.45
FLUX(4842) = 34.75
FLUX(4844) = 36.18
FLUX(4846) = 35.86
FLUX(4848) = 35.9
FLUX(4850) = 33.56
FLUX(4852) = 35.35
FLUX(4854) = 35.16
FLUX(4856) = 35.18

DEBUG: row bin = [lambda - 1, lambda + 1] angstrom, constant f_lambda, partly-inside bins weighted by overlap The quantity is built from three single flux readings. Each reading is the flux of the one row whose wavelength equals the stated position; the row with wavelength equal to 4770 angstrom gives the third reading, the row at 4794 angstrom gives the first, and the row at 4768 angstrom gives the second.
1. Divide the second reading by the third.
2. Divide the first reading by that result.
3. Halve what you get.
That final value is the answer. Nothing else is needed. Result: 17.0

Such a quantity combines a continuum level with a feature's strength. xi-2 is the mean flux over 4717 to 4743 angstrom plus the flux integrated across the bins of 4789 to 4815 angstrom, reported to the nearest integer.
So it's 989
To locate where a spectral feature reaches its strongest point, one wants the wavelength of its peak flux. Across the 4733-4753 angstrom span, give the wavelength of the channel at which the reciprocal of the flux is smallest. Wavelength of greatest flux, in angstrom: 4752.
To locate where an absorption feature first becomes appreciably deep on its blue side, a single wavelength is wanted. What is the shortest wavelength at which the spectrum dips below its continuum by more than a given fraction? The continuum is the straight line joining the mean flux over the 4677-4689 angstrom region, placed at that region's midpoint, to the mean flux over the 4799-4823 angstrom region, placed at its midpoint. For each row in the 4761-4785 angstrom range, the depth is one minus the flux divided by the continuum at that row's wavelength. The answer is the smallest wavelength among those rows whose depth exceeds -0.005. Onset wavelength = 4764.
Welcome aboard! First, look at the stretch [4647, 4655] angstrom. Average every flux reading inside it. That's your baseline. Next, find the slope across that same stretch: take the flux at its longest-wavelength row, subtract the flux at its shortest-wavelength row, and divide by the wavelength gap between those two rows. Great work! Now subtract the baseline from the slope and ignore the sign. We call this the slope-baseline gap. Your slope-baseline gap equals 37.7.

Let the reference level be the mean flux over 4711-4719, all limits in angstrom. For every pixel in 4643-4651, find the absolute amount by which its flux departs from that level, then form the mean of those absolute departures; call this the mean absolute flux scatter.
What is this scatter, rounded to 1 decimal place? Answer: 1.3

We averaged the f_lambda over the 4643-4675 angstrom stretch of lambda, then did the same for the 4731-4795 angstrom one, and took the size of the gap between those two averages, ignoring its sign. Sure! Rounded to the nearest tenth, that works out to 1.3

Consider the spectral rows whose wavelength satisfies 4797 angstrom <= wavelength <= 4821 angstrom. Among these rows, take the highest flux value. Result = 38.55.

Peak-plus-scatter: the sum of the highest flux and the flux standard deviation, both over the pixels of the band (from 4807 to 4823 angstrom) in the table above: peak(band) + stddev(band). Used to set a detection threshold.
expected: 37.8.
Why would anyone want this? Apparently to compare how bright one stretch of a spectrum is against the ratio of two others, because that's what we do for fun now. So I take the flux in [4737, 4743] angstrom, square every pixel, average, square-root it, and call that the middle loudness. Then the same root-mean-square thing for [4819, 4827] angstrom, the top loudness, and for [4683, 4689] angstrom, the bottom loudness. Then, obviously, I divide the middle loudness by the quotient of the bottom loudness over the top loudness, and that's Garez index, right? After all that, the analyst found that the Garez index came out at 37.6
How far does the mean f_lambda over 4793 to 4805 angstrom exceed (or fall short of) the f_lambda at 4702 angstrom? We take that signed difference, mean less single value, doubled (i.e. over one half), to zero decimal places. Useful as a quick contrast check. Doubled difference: -8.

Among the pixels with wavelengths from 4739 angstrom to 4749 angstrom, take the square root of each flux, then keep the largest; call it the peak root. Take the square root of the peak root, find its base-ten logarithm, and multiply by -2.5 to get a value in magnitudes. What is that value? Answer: -0.99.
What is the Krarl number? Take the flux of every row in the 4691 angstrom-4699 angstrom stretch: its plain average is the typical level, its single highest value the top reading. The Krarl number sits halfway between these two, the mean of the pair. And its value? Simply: 39.8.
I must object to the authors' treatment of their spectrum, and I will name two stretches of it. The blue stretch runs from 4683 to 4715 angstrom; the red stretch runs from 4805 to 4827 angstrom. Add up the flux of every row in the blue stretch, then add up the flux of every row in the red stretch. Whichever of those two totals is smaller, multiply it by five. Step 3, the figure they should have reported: 2023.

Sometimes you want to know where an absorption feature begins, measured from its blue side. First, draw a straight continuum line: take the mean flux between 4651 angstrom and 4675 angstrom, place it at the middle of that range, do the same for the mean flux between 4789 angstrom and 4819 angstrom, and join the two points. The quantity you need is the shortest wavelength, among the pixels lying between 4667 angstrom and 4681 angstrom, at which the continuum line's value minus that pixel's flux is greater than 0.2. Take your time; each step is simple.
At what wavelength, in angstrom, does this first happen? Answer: 4670 angstrom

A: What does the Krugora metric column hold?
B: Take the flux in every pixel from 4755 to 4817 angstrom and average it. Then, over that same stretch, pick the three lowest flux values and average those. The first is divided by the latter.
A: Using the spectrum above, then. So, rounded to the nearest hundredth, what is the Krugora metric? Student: 1.07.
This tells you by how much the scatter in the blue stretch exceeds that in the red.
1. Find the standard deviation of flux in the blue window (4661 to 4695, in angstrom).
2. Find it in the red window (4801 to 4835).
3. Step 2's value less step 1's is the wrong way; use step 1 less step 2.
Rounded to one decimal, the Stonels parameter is 1.0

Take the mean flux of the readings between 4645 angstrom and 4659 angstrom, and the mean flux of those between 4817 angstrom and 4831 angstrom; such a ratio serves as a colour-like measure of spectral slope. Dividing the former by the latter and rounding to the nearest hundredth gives 1.00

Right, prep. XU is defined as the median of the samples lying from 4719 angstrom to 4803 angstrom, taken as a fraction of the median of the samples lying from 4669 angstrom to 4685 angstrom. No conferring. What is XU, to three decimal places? 0.932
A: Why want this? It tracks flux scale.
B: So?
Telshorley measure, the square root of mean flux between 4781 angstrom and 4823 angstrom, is 6.06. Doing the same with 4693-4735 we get 6.12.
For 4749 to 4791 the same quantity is 6.10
